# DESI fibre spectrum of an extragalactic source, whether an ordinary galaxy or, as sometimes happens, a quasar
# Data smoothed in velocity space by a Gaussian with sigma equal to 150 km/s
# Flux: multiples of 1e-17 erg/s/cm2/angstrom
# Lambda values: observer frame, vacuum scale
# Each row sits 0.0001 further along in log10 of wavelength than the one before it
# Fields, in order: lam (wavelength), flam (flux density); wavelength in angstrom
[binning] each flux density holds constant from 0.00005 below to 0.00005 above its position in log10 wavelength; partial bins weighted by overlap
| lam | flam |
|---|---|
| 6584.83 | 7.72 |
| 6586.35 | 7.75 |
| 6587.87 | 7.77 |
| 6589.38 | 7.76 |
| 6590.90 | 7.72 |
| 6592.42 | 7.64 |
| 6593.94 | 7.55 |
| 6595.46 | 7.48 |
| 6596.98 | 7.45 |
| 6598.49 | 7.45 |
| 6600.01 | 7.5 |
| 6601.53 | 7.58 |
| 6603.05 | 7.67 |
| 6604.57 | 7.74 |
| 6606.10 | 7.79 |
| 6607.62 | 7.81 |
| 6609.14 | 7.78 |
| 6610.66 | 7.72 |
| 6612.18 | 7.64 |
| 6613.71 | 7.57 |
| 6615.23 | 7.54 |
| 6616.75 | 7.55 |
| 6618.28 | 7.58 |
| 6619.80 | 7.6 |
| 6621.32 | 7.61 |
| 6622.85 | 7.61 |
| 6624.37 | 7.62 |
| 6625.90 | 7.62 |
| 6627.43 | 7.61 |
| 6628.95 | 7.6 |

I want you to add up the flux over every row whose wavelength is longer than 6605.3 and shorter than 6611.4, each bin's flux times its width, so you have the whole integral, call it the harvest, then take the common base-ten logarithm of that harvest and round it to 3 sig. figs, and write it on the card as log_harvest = 1.68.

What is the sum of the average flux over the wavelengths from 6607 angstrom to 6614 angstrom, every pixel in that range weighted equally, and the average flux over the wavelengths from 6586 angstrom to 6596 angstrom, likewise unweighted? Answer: 15.37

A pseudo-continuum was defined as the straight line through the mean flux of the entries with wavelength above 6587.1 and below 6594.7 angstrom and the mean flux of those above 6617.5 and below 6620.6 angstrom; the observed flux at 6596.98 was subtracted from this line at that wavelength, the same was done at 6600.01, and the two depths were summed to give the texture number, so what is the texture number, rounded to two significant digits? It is 0.37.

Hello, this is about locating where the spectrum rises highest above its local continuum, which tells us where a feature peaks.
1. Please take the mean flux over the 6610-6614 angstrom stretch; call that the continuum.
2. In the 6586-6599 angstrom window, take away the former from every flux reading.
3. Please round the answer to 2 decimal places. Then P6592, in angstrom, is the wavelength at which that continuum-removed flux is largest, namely 6587.87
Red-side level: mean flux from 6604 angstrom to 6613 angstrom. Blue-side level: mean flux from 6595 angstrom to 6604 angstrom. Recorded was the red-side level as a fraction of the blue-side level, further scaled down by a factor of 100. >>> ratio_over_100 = 0.0103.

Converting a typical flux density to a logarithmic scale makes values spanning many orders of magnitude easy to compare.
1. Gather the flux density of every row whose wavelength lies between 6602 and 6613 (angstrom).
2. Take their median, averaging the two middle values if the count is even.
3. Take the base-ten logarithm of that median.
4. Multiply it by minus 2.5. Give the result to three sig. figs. -2.22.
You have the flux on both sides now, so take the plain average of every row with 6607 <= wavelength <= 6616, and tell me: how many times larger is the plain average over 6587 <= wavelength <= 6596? 0.997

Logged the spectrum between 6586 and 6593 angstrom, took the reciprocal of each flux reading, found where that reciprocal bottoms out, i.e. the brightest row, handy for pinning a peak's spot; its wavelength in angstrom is 6587.87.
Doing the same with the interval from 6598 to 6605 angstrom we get 6604.57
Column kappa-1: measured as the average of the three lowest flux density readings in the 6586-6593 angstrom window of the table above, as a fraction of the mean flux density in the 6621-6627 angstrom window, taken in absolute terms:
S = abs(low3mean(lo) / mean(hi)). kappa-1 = 1.01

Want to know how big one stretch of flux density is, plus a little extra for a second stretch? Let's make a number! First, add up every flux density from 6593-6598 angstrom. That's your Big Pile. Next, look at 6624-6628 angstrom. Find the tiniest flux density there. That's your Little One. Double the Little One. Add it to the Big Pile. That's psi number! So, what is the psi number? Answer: 37.7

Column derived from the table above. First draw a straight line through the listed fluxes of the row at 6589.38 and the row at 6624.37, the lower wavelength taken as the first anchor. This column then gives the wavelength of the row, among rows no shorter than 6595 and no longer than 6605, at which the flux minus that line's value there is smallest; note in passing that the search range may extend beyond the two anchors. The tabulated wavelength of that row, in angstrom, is 6596.98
